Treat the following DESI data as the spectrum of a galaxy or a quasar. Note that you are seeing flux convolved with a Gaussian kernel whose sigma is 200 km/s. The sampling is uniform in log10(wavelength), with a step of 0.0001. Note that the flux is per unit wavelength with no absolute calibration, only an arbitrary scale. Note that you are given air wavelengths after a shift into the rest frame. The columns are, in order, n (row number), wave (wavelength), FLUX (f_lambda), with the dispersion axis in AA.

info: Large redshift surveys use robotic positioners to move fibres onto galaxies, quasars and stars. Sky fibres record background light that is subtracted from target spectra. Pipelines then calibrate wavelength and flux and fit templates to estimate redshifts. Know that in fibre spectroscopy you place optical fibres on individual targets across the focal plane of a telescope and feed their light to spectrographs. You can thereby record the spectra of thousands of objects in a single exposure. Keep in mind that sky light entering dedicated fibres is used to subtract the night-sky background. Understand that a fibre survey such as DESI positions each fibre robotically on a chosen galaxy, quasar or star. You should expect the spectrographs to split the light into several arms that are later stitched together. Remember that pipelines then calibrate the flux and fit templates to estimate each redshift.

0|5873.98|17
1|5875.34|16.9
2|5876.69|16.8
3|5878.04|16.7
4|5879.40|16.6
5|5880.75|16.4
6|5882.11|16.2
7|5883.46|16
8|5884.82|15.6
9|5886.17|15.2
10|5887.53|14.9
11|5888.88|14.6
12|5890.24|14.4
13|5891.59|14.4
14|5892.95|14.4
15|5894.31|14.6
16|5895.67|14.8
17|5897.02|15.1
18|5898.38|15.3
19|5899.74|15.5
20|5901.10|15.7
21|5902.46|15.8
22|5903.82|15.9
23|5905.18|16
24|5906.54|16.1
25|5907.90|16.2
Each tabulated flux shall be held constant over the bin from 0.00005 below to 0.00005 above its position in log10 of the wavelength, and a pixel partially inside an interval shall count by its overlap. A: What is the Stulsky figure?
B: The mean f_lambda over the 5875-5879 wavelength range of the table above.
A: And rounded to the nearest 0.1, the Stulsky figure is 16.8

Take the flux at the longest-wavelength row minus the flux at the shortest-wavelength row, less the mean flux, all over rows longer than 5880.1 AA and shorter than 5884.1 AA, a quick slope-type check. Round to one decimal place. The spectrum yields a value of -16.6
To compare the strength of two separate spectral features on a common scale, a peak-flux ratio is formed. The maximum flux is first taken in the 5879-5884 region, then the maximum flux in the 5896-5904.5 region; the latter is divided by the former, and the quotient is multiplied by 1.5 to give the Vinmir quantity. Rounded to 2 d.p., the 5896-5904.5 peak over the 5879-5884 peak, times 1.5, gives 1.44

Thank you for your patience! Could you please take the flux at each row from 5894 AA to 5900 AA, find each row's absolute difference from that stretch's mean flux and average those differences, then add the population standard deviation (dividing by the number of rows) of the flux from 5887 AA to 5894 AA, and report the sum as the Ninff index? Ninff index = 0.48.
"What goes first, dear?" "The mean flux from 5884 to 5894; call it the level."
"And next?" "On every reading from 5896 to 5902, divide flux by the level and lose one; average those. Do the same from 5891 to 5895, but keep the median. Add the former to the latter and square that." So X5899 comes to 0.0002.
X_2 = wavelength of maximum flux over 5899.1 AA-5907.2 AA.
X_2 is 5906.54 AA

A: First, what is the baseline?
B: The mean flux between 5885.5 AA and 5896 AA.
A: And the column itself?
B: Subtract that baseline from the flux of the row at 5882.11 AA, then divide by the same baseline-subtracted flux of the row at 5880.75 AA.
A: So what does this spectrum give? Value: 0.9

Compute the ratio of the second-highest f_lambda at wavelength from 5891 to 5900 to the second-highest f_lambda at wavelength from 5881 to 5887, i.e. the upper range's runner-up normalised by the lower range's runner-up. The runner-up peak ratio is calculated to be 0.96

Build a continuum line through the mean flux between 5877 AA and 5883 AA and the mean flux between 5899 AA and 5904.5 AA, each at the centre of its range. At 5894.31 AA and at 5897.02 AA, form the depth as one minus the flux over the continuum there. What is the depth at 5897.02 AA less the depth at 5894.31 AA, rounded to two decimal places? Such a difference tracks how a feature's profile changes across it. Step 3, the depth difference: -0.04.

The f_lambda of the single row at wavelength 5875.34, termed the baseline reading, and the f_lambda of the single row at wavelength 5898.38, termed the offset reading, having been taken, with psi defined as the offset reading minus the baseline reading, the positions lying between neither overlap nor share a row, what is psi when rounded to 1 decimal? -1.6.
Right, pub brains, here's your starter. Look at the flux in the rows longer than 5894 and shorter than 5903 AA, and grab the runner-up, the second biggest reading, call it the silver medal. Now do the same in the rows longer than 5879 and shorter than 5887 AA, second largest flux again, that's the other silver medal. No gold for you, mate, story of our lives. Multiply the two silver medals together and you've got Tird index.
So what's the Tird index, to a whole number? 257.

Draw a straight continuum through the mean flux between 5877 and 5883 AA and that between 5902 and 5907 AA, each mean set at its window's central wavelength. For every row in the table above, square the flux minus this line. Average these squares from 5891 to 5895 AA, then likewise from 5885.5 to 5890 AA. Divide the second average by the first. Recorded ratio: 0.7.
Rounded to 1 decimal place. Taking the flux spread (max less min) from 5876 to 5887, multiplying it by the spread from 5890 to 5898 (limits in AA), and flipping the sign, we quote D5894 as -1.1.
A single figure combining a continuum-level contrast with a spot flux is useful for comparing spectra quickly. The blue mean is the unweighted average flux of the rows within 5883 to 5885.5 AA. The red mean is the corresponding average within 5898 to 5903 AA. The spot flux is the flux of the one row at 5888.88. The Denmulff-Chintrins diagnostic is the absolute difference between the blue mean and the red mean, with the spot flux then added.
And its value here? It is 14.8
